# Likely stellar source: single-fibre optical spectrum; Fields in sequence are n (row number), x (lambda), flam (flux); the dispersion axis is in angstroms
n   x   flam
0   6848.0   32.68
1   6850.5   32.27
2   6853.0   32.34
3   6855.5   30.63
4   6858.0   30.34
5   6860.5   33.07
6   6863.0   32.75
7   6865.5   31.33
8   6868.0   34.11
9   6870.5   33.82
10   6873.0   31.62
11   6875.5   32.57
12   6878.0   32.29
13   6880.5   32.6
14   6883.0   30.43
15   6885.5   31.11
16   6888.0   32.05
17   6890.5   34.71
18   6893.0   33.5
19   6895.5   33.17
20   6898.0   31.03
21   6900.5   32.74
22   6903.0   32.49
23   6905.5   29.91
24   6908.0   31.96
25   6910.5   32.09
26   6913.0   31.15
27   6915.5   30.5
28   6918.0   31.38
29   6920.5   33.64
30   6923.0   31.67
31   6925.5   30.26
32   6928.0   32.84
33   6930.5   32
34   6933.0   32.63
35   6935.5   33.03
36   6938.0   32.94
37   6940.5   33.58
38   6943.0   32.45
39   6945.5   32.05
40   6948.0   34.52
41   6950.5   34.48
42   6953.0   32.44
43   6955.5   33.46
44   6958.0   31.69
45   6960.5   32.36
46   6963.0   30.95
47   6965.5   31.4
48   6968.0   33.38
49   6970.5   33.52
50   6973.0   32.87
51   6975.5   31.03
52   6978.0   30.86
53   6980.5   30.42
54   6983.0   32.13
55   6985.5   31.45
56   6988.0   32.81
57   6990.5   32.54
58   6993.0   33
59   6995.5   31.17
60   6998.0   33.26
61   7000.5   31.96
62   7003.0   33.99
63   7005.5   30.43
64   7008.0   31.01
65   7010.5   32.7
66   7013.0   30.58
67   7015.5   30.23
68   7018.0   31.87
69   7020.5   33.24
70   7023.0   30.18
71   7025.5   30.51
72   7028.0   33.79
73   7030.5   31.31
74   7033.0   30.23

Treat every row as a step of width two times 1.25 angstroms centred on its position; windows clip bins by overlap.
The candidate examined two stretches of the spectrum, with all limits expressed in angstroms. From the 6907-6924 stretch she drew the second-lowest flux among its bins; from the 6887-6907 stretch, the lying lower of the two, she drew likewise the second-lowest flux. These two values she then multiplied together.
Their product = 967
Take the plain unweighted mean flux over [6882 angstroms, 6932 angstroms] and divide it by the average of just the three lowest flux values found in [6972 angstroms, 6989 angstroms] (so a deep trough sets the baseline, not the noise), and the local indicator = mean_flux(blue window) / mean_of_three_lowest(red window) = 1.04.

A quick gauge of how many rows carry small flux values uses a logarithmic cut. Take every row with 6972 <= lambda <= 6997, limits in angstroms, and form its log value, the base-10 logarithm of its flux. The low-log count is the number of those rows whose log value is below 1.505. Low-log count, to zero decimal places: 5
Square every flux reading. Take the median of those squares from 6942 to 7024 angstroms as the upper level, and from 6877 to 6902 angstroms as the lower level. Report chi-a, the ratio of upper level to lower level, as 0.98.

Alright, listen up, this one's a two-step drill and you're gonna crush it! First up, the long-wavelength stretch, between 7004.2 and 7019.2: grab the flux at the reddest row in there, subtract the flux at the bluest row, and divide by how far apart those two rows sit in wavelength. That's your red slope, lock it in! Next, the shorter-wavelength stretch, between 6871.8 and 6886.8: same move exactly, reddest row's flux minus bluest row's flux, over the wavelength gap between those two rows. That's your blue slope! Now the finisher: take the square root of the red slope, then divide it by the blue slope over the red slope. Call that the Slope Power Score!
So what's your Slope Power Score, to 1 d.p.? -1.0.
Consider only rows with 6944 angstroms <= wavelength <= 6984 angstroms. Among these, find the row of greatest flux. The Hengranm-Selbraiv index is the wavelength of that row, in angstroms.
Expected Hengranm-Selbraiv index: 6948.0 angstroms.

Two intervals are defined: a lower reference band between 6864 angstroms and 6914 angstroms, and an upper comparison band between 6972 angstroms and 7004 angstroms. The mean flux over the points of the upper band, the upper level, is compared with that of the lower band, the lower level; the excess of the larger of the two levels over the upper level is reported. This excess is 0.1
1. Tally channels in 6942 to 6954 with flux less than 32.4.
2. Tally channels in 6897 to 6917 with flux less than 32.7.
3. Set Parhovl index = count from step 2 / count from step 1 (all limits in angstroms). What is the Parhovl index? 7.0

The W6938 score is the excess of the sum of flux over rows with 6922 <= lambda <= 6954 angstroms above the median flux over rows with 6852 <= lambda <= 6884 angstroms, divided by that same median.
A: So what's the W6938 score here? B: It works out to 12.1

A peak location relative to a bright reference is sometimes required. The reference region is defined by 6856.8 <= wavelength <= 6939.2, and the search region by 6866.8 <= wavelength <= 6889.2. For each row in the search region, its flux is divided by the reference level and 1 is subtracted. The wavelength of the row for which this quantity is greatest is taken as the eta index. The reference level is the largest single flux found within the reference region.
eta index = 6868.0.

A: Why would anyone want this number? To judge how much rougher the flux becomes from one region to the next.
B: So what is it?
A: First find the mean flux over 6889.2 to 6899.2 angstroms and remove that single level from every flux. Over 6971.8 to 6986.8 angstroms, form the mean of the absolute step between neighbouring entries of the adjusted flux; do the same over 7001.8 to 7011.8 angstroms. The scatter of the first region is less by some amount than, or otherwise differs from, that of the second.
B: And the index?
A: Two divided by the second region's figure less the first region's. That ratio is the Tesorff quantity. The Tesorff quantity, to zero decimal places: 2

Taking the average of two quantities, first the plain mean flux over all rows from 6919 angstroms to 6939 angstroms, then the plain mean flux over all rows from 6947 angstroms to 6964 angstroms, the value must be 32.6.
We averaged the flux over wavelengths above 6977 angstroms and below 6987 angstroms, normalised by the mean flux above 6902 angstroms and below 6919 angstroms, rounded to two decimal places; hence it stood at 1.00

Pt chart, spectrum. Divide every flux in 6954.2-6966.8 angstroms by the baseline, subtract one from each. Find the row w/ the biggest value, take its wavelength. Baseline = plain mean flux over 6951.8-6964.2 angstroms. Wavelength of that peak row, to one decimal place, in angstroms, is 6955.5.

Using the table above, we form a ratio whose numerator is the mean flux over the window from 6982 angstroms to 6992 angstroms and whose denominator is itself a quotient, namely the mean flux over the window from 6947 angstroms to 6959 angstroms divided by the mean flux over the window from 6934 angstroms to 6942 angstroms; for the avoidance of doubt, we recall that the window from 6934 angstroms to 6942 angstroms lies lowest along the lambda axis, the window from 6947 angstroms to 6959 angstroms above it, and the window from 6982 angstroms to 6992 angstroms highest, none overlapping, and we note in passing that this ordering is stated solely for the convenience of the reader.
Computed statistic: 32.1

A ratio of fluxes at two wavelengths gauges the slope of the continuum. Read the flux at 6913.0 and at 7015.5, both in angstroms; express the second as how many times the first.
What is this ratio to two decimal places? 0.97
